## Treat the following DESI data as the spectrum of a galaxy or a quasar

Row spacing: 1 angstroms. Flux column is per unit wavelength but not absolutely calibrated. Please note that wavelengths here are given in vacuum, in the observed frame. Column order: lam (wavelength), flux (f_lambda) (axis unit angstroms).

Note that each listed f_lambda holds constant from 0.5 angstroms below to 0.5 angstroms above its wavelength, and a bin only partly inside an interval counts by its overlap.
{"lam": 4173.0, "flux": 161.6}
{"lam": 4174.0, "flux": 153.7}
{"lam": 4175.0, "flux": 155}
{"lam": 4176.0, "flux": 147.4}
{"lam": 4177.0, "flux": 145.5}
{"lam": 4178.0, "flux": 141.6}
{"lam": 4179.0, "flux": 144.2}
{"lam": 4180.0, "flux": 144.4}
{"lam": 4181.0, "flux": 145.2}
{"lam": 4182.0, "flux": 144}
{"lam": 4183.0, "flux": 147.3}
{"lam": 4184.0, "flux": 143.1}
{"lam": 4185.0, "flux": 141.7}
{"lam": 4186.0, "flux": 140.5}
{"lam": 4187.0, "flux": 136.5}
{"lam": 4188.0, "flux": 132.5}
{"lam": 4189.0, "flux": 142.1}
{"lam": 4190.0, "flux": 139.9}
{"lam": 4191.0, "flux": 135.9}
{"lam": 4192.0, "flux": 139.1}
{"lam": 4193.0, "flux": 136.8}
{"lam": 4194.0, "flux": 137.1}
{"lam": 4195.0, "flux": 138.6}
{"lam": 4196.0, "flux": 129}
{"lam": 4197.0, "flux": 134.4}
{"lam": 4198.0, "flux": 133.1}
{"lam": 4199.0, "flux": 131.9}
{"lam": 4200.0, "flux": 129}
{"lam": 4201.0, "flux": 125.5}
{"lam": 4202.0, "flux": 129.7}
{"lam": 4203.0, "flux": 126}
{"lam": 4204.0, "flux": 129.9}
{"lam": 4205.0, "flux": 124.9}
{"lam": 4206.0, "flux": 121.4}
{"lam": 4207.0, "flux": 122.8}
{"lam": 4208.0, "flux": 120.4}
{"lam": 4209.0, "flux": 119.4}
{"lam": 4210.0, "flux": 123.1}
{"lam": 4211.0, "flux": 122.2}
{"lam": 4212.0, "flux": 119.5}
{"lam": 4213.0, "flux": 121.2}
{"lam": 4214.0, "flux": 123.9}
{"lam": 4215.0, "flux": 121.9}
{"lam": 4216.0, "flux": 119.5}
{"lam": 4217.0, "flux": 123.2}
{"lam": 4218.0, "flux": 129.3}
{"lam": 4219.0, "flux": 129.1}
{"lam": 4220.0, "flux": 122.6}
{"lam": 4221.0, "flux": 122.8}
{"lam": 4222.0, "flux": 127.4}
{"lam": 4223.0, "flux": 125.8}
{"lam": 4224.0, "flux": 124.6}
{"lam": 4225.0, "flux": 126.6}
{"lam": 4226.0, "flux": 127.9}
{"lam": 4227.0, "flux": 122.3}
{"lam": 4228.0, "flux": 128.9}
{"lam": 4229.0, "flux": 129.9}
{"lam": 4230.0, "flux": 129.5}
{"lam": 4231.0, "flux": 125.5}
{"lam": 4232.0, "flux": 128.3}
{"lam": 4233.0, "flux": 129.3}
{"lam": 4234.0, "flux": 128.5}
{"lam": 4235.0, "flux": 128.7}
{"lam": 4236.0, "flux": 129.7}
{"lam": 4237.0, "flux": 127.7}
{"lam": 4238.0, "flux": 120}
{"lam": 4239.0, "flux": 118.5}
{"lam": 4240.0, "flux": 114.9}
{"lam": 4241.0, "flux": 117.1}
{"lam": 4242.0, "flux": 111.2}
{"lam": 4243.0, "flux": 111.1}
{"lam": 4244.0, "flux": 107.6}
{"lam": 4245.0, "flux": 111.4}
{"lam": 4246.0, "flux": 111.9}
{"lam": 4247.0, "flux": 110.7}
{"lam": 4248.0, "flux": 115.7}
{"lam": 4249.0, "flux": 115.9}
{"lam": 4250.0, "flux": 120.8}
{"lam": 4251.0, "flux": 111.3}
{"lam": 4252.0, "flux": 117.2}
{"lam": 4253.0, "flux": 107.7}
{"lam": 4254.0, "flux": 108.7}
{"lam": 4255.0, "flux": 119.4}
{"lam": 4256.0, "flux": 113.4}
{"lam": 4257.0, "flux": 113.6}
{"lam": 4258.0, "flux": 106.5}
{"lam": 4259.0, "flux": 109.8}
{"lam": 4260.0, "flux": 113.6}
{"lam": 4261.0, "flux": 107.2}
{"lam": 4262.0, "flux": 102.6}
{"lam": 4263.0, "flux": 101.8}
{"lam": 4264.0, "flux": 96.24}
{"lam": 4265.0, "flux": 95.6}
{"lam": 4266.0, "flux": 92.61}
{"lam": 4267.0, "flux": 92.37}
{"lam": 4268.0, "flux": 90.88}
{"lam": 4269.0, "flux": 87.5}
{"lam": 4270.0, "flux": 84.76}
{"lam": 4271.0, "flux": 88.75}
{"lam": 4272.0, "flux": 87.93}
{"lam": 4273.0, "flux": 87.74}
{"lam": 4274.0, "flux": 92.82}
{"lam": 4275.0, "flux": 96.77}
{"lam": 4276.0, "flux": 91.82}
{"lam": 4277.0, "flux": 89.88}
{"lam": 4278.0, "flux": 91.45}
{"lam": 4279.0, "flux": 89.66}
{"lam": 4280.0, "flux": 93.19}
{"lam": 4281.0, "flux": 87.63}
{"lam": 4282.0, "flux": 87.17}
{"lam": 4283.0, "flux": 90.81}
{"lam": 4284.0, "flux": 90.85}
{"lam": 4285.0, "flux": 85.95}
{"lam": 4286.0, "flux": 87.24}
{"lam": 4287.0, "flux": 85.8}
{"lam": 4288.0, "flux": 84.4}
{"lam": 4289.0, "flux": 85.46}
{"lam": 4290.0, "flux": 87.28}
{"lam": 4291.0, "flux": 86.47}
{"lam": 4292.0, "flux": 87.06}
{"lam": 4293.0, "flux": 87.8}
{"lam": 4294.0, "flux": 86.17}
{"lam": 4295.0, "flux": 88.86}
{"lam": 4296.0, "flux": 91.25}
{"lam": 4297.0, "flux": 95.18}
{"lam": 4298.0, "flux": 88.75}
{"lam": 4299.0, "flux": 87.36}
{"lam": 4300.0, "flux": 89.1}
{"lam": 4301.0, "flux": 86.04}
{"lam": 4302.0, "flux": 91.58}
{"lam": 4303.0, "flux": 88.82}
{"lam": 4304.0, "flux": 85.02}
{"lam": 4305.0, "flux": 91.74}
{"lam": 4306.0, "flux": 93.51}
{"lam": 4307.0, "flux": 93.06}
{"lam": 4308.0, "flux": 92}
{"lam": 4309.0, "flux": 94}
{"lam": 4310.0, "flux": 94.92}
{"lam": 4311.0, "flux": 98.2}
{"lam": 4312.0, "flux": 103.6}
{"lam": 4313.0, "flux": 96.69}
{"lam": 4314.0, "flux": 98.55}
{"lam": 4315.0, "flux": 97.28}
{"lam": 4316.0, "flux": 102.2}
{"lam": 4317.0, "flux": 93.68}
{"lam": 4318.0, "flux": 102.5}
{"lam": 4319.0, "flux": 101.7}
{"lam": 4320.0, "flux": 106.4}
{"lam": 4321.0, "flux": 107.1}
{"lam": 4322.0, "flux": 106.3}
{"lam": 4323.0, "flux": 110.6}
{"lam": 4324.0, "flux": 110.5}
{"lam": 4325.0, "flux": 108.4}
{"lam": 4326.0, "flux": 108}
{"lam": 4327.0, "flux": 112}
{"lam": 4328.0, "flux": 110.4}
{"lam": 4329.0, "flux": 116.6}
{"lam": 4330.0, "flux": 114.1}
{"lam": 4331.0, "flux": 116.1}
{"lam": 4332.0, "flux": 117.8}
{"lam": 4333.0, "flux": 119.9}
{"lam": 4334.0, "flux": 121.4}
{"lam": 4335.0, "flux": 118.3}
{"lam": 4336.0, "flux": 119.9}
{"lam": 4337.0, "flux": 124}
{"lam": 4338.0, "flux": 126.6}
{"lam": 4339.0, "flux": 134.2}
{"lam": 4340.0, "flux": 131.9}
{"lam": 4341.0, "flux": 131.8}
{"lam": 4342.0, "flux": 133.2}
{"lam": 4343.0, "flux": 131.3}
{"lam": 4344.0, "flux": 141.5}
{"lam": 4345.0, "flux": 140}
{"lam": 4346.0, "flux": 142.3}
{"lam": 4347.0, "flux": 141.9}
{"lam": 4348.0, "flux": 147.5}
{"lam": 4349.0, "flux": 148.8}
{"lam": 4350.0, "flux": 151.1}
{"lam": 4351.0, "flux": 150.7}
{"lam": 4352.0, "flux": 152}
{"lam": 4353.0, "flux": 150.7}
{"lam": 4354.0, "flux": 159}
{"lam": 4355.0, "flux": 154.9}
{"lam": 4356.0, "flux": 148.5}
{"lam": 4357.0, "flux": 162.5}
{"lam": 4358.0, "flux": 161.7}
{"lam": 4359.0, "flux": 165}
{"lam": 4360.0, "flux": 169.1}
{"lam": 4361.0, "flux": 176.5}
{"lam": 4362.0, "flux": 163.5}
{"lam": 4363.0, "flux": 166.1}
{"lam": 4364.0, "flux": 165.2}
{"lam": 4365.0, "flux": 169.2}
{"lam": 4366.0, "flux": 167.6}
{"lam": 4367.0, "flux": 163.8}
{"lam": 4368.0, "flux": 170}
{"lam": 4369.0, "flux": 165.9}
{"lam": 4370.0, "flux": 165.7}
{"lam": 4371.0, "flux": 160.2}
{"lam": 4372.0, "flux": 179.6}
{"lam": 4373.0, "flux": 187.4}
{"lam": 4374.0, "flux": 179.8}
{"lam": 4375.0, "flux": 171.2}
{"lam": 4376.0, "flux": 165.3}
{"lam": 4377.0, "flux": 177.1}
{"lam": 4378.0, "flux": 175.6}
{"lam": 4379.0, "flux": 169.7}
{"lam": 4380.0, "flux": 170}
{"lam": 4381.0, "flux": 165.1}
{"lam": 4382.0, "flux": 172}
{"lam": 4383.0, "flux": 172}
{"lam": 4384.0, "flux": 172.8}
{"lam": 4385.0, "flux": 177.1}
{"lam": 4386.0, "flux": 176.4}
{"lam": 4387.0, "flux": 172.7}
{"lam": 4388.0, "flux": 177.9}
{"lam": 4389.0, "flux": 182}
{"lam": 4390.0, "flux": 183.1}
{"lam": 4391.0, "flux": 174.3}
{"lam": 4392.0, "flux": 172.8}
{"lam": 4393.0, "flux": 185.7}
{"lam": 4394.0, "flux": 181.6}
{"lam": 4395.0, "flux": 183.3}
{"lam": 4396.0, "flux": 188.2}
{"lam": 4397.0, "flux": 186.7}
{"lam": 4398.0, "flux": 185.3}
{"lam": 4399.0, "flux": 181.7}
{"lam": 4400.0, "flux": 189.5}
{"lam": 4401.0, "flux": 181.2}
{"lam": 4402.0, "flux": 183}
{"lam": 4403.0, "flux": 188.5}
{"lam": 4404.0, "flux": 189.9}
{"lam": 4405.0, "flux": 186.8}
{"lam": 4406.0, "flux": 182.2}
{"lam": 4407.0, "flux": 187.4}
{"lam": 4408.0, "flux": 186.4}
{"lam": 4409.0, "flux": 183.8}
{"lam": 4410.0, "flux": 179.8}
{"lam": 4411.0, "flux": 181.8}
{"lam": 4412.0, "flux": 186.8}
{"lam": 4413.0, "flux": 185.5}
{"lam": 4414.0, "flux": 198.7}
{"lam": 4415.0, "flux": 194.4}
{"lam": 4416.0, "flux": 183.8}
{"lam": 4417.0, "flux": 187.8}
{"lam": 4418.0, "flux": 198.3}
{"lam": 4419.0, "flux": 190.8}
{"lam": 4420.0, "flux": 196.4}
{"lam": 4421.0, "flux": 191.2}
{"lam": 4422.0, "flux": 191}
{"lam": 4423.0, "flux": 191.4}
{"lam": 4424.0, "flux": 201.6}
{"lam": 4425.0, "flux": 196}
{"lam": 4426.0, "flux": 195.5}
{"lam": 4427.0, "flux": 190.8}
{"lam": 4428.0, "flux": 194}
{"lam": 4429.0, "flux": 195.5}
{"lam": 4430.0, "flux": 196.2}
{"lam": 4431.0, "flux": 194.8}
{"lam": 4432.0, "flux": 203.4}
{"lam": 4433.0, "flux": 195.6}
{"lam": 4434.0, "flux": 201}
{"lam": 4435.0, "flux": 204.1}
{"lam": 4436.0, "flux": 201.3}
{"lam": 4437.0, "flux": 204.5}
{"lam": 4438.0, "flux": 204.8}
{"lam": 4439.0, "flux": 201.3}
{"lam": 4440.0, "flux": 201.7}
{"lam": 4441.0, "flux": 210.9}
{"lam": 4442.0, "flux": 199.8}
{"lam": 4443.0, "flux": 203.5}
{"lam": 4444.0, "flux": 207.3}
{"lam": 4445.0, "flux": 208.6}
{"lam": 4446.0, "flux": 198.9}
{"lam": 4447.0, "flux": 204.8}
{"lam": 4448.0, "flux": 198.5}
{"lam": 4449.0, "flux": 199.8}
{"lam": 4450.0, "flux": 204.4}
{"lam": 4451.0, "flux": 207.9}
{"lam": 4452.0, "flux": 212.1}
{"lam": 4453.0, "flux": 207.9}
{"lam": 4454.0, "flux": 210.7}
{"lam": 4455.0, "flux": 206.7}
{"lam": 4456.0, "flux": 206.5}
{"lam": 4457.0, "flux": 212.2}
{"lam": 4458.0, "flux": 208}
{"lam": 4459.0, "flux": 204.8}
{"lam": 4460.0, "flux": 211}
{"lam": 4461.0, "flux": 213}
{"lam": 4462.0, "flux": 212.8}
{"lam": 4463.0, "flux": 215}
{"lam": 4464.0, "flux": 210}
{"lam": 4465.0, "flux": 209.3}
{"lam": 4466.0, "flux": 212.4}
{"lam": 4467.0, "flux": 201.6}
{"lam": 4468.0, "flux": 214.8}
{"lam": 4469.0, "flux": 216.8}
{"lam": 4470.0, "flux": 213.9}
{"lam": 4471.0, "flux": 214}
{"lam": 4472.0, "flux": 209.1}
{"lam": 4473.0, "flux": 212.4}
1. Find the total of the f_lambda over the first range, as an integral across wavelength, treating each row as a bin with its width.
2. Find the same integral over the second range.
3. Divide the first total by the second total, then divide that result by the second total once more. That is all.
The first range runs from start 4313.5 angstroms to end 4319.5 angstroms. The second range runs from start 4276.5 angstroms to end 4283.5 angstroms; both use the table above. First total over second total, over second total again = 0.0015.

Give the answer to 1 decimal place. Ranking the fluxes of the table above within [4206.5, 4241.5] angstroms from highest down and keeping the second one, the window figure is 129.7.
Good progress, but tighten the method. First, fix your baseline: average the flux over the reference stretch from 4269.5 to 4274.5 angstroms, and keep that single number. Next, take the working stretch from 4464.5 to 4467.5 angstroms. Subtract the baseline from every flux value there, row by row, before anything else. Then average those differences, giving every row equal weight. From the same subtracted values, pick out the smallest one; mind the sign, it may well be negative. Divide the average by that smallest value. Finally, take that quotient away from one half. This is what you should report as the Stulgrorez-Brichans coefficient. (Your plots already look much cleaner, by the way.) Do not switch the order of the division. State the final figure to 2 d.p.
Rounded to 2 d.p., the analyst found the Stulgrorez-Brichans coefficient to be -0.55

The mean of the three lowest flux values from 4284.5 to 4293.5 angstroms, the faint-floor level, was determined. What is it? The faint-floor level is 85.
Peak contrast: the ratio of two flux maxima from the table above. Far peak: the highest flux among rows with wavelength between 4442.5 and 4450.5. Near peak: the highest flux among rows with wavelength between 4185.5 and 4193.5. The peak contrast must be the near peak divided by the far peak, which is 0.68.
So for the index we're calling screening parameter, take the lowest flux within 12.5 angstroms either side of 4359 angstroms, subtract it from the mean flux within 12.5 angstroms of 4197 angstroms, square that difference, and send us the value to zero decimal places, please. 100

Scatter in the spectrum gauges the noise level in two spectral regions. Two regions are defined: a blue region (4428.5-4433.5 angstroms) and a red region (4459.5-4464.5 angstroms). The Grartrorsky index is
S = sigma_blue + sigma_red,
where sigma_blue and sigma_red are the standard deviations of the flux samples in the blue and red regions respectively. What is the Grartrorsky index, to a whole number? 5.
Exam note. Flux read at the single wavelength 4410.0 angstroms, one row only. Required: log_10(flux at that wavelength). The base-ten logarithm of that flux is 2.25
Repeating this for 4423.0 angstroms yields 2.28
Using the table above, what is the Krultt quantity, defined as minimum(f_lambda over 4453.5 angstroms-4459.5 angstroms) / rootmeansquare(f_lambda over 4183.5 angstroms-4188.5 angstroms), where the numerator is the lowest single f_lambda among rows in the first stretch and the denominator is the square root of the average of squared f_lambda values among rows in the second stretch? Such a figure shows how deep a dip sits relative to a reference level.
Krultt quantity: 1.5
